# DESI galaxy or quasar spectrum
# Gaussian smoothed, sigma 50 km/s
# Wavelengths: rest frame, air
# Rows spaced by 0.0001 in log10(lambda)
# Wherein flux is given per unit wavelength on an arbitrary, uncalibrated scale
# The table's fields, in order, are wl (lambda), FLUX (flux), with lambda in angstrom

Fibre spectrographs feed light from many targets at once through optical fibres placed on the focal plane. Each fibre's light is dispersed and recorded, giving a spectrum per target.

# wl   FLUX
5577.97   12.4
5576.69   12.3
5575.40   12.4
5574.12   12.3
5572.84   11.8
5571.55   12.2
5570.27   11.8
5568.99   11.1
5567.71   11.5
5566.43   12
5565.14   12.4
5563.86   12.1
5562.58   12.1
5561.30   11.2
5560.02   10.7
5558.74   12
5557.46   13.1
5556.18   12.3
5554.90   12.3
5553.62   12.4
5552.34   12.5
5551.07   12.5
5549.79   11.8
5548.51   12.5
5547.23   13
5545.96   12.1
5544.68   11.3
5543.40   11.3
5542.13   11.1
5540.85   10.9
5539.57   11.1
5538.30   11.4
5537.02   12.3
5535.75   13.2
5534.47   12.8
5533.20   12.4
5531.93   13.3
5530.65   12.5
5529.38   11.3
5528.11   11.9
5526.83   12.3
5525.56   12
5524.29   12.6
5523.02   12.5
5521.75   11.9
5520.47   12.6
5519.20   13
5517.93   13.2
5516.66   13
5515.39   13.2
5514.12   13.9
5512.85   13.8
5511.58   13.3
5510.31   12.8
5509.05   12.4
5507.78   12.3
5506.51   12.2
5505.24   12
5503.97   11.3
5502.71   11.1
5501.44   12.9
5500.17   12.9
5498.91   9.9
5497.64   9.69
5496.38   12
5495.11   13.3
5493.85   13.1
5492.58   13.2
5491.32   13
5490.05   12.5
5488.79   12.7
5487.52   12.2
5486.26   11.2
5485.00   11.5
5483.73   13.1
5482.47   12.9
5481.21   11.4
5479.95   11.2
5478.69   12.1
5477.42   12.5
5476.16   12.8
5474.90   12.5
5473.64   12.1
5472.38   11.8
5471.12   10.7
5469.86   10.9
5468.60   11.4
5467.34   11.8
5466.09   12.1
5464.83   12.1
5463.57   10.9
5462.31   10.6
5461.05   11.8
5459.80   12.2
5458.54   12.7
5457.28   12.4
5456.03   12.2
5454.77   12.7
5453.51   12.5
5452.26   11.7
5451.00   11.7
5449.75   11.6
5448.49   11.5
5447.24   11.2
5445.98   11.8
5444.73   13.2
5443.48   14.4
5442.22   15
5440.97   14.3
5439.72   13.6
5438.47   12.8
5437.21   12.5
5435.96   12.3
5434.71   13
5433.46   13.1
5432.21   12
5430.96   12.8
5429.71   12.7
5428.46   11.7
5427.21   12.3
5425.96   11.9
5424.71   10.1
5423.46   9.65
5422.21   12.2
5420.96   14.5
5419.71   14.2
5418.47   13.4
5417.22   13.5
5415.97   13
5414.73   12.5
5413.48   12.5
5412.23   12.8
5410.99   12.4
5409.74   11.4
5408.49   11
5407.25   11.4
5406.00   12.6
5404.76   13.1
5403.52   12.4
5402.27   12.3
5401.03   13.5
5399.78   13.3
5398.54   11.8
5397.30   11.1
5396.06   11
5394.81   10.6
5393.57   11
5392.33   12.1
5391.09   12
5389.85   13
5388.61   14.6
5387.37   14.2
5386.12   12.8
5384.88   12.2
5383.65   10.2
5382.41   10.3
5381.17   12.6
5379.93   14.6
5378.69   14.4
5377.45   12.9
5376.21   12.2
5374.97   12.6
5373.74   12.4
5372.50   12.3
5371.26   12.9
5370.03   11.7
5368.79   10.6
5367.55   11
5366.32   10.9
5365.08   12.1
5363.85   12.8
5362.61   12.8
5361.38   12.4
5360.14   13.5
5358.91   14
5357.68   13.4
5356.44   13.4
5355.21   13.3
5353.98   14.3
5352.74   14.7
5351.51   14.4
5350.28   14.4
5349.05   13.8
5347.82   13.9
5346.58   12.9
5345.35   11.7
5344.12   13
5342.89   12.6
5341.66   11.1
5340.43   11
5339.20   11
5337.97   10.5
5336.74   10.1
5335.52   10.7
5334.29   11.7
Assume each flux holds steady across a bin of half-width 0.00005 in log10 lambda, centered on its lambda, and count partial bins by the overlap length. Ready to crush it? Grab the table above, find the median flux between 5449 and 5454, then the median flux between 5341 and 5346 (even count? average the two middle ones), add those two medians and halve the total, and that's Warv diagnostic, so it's 11.9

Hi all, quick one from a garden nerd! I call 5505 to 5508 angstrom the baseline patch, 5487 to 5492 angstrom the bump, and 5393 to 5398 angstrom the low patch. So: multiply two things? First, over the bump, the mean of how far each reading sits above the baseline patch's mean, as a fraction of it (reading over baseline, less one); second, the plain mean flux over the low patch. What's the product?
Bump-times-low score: 0.4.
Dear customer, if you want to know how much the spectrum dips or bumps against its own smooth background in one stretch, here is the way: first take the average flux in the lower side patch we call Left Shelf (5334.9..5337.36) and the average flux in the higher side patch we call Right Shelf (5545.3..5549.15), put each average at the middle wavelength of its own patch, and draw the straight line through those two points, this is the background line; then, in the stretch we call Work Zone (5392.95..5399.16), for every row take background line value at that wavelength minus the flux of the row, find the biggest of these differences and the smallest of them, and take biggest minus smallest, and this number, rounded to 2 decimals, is 1.16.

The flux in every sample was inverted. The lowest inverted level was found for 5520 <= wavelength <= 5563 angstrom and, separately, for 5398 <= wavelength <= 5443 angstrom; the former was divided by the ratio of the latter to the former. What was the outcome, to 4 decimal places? 0.0848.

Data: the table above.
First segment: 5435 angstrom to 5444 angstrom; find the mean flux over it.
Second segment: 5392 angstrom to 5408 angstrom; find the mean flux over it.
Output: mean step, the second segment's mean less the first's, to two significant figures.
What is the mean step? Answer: -1.5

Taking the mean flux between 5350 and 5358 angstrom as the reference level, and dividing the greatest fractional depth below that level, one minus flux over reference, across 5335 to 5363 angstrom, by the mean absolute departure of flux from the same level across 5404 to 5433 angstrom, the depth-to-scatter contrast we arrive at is 0.162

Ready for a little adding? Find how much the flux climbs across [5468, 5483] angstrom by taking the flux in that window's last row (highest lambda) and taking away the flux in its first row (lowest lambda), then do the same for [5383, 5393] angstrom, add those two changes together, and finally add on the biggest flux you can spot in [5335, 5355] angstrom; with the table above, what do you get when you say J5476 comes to 18.1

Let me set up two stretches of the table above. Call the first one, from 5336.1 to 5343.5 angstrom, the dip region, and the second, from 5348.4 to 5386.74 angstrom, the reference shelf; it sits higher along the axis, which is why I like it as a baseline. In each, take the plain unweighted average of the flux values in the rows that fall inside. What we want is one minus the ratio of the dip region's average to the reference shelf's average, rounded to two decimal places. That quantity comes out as 0.13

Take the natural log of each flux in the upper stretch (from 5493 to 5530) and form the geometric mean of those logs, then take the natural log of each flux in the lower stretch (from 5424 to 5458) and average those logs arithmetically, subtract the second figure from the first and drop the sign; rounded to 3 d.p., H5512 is 0.011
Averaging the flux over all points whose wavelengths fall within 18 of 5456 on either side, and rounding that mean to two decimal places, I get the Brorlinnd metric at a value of 12.20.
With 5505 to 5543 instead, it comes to 12.44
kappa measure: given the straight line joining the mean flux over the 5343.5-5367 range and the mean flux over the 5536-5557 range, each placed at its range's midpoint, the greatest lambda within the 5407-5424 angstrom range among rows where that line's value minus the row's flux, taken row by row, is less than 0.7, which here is 5422.21 angstrom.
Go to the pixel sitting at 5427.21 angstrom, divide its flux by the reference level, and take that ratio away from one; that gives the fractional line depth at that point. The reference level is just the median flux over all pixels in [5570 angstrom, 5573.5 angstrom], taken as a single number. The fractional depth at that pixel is -0.04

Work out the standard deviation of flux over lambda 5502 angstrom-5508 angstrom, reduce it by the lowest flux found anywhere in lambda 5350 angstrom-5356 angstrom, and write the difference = -12.8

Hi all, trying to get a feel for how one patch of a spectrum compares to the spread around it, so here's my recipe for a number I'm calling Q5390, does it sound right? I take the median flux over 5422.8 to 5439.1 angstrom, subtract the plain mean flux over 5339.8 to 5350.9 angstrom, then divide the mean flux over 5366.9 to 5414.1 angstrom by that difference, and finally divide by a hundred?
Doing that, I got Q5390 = -0.30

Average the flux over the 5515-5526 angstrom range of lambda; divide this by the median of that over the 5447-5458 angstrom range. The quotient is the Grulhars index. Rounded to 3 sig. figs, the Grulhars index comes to 1.08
